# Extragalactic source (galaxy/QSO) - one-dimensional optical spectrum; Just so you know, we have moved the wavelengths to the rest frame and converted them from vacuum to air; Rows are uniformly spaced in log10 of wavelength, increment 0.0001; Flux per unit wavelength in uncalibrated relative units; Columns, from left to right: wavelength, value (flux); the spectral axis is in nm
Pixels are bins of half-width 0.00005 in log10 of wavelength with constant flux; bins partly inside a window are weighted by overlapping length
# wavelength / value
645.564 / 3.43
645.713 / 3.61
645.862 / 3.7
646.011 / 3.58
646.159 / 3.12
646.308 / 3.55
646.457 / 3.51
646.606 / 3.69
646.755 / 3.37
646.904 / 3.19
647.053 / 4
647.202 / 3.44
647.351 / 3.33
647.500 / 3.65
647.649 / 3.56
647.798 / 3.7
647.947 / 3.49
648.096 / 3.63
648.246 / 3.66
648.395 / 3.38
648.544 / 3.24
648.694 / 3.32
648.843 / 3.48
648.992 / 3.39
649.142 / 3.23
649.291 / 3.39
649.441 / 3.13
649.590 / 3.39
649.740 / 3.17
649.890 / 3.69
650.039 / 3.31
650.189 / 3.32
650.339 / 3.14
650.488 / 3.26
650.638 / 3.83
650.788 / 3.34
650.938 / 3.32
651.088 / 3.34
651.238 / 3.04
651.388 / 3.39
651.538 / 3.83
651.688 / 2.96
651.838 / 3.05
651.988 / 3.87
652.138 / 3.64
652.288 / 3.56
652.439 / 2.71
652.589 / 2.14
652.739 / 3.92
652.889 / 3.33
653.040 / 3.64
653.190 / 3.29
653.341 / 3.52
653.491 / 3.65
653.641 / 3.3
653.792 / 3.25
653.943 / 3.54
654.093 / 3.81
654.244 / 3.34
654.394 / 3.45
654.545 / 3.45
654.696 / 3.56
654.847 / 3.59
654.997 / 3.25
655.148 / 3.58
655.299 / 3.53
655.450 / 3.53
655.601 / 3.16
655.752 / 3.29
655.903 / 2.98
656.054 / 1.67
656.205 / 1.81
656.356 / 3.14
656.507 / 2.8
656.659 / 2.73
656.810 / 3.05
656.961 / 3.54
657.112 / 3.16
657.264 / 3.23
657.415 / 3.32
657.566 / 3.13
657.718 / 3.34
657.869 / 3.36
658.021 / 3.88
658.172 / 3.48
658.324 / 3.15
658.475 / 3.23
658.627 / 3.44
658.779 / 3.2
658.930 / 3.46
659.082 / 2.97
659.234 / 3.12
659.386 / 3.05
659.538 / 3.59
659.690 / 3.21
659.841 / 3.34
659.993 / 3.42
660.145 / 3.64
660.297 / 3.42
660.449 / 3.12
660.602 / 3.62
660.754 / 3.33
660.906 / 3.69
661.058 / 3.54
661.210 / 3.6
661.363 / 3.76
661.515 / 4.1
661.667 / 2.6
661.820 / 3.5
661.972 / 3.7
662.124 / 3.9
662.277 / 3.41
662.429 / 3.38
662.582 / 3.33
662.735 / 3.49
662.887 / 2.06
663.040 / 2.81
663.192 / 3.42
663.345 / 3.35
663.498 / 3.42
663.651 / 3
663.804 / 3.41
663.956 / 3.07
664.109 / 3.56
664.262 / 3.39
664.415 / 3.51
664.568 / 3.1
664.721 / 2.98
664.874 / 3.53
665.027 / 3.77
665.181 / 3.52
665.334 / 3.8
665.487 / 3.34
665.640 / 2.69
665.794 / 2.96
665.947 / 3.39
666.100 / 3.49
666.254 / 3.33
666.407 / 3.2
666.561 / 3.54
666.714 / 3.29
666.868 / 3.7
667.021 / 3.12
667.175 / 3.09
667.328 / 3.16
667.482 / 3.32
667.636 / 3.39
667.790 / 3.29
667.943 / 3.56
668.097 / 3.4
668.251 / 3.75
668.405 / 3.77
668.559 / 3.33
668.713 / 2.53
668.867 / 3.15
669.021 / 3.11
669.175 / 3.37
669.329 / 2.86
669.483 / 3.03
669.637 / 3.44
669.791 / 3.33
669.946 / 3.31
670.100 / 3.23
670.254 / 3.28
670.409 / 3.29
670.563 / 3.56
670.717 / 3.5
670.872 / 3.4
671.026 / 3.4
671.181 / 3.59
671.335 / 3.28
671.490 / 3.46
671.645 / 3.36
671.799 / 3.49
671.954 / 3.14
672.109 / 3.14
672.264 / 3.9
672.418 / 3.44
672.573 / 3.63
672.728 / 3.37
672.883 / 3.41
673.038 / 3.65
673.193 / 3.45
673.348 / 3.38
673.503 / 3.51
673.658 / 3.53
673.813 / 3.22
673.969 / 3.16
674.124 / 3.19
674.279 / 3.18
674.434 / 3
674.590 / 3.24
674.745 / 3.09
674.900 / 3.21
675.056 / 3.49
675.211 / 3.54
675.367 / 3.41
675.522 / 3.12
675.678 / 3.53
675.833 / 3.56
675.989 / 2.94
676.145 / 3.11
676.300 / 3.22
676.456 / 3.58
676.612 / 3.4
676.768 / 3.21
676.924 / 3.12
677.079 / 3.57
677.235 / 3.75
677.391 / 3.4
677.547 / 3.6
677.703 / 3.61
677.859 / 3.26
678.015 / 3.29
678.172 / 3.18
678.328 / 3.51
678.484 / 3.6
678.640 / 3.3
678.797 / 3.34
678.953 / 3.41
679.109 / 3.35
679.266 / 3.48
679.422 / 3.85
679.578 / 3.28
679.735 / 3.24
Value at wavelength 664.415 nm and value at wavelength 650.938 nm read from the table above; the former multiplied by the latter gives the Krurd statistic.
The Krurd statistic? 11.7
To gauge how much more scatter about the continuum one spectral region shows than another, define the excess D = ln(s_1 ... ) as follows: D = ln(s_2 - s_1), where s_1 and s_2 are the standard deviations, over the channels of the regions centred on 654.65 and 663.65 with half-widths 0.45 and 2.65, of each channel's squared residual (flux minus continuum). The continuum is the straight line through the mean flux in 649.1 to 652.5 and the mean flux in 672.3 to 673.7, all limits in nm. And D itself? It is -1.1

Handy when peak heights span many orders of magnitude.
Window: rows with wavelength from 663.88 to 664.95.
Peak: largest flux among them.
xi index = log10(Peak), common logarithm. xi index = 0.551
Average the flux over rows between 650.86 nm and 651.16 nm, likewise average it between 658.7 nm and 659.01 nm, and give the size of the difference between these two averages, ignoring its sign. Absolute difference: 0.000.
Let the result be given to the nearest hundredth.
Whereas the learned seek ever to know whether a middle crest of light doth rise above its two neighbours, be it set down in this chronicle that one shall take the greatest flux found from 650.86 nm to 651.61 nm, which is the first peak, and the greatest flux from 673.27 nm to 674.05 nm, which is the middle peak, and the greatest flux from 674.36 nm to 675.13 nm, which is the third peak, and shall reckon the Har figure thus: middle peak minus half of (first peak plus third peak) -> -0.13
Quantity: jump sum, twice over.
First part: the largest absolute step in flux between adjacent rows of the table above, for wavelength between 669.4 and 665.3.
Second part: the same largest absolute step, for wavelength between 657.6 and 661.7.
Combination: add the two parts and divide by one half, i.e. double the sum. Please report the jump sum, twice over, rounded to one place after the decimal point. 4.6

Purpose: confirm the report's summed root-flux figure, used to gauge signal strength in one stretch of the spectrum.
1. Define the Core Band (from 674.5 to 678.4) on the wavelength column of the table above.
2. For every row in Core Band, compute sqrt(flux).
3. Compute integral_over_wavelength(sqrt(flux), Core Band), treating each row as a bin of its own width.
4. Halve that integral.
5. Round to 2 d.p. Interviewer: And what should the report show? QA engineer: 3.57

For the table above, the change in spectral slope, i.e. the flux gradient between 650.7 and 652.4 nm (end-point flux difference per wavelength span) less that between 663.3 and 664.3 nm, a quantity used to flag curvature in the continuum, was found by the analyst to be 0.10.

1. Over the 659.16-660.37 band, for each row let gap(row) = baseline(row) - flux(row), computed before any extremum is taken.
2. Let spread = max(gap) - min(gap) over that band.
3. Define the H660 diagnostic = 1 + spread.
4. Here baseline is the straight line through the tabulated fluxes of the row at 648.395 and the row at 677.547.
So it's 1.58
